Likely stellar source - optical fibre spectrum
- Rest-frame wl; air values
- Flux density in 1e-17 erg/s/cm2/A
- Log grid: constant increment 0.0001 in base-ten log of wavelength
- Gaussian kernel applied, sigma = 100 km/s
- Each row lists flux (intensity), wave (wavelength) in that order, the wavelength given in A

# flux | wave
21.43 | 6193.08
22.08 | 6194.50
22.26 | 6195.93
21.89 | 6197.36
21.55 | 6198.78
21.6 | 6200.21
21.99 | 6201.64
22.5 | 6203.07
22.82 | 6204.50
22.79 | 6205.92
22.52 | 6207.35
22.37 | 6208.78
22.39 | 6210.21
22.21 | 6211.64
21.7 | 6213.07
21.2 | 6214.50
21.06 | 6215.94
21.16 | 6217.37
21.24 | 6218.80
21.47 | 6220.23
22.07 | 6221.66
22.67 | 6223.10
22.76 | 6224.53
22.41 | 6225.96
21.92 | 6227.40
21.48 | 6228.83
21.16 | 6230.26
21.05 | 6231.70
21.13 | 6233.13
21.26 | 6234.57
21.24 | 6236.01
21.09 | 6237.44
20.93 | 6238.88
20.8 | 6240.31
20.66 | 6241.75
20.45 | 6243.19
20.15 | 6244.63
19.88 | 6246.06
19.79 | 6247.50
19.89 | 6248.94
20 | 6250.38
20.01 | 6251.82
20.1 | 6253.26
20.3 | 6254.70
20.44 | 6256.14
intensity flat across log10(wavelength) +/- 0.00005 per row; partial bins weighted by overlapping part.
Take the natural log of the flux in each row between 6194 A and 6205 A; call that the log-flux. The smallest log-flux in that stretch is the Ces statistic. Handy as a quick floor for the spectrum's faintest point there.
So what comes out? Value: 3.07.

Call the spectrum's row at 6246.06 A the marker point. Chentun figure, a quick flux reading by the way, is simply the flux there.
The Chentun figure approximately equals 19.88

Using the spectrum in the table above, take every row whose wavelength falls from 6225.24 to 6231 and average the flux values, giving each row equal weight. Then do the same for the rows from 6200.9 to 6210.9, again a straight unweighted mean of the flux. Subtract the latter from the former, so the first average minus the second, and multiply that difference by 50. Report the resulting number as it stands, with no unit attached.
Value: -37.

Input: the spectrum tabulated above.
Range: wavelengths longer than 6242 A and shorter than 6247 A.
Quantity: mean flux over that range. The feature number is 20.2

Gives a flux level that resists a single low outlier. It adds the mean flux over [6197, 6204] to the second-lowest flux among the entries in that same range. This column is 43.5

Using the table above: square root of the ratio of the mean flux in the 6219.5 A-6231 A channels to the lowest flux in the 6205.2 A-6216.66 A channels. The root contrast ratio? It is 1.02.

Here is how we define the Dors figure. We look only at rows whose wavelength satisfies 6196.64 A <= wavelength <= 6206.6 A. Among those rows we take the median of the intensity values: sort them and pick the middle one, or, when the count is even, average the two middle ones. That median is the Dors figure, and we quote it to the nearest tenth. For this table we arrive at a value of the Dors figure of 22.0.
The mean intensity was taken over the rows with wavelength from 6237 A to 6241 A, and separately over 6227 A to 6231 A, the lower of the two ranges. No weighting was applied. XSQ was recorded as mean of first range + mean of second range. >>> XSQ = 42.5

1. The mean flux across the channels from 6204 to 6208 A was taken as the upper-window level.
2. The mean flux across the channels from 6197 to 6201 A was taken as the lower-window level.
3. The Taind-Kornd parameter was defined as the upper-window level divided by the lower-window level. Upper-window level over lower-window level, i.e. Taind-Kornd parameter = 1.05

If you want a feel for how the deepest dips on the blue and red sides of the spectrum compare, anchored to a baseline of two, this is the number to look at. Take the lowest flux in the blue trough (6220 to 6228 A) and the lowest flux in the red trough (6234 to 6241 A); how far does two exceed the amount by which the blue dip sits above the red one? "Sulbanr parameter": 1.3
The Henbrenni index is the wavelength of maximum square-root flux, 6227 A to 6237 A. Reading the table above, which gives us 6227.40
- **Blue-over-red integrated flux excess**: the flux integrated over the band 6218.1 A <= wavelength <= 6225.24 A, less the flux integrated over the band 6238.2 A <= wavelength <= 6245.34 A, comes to 10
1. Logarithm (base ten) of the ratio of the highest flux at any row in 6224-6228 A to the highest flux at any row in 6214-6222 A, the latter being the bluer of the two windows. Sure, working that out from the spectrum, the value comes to 0.013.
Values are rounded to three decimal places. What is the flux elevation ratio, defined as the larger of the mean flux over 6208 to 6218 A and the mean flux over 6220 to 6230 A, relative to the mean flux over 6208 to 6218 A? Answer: 1.018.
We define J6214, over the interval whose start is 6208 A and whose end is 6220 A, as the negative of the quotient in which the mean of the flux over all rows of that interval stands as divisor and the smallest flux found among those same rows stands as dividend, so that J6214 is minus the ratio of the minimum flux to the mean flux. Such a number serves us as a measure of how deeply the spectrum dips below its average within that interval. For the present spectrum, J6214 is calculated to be -0.972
